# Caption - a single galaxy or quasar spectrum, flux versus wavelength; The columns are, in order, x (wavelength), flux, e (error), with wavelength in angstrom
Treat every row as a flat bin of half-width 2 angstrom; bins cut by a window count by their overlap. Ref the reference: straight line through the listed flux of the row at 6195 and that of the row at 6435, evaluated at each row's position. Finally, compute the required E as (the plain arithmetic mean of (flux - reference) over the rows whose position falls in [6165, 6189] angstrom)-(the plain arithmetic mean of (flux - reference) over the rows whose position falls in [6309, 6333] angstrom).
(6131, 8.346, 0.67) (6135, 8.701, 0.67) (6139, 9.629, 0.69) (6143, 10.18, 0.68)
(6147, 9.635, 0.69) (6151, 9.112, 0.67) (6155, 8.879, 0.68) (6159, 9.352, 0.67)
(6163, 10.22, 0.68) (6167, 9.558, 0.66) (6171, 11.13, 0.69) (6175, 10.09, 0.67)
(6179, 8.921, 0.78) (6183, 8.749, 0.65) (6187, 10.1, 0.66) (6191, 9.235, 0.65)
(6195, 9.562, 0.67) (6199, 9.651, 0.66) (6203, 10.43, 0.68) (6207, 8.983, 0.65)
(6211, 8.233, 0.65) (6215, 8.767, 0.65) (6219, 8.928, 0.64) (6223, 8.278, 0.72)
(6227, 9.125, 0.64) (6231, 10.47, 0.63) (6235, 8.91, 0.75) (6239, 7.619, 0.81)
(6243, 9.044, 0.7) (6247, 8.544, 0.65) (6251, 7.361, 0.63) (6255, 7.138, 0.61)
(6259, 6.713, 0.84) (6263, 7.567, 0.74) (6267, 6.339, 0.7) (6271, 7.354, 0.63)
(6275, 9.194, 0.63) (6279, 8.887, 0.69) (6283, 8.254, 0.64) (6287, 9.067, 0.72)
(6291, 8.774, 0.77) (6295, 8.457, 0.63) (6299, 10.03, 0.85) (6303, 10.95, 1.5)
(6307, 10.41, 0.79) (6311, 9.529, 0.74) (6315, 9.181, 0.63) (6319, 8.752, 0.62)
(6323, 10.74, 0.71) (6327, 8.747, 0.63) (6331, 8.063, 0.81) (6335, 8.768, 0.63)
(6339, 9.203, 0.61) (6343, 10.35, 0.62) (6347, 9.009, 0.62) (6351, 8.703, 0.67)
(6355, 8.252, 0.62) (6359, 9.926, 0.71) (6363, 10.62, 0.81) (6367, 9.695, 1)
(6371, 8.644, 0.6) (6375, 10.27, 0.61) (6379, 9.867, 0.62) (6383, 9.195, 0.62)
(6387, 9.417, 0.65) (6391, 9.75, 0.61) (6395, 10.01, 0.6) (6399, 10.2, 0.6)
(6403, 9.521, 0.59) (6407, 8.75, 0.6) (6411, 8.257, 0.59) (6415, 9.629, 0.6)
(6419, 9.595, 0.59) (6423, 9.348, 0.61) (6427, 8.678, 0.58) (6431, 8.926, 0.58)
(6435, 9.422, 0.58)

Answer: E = 0.5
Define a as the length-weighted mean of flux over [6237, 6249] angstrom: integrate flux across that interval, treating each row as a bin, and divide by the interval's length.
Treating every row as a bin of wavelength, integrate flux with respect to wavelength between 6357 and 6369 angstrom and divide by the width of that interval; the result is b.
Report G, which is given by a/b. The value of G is 0.83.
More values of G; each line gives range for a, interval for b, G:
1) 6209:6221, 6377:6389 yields 0.91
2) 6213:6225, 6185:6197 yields 0.90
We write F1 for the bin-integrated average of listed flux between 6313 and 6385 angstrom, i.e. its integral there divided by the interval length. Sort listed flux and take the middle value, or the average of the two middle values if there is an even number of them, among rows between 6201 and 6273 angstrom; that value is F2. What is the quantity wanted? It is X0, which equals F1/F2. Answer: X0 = 1.11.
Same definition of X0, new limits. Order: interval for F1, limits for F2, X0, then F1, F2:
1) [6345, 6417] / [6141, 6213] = 0.99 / 9.43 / 9.6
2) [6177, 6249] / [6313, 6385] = 0.99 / 9.09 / 9.2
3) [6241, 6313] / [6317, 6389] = 0.93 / 8.53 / 9.2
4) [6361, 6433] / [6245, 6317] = 1.09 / 9.47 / 8.7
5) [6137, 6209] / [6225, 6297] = 1.13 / 9.63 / 8.5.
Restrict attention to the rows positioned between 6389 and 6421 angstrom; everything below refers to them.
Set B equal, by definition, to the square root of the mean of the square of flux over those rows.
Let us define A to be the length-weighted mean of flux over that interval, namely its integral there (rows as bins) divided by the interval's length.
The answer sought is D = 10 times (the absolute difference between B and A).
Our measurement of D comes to 0.19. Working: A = 9.46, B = 9.48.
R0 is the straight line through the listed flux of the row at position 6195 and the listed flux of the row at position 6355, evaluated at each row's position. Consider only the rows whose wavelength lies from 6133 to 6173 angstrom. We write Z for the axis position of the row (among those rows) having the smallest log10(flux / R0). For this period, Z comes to 6135 angstrom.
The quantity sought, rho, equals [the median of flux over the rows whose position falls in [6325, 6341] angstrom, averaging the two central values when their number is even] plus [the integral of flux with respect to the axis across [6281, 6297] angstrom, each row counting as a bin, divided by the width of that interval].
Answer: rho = 17.4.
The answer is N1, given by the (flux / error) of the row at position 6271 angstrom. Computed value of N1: 11.7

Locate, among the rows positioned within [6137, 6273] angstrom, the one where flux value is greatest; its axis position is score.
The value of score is 6171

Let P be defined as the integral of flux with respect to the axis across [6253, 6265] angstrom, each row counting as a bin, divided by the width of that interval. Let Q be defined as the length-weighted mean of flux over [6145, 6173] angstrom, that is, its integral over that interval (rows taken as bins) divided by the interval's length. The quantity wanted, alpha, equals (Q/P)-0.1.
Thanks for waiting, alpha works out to 1.26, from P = 7.1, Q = 9.70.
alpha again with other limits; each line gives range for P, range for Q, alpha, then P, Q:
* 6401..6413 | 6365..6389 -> 0.98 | 8.8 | 9.51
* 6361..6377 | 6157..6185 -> 0.89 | 9.8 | 9.72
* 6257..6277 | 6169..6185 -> 1.21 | 7.4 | 9.72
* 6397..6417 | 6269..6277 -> 0.79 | 9.3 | 8.27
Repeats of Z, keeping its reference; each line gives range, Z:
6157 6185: 6183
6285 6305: 6295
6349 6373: 6355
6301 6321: 6319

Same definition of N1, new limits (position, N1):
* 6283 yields 12.9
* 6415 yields 16.0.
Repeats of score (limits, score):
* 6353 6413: 6363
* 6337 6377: 6363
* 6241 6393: 6303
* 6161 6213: 6171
